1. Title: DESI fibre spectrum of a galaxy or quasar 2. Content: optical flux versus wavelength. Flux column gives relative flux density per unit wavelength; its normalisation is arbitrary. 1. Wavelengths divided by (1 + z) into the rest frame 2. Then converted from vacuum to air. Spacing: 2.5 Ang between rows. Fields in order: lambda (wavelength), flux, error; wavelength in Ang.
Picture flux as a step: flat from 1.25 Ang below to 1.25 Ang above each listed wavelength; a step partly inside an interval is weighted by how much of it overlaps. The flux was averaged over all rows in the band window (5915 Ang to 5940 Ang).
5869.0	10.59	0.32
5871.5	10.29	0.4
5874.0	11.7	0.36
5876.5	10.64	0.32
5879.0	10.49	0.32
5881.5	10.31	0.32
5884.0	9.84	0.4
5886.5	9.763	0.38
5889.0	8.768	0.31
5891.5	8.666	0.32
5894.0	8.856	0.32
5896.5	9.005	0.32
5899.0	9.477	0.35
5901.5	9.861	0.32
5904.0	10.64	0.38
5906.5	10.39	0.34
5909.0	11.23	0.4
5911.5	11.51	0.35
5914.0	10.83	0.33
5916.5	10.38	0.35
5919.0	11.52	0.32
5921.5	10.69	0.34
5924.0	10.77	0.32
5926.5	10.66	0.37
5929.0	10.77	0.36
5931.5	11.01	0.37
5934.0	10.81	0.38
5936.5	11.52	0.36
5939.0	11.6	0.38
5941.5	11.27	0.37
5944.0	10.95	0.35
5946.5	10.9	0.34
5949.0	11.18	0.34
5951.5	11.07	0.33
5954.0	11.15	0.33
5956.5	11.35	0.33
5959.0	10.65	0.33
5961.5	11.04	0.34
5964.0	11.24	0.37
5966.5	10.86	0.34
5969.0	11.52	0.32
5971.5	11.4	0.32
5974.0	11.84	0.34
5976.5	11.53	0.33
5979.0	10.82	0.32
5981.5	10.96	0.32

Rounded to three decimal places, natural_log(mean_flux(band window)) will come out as 2.395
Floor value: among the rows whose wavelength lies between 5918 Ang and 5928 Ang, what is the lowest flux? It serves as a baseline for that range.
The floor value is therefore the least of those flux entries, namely 10.66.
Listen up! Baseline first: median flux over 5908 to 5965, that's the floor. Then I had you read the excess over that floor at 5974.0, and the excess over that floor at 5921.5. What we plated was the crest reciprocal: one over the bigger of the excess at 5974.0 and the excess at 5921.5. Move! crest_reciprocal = 1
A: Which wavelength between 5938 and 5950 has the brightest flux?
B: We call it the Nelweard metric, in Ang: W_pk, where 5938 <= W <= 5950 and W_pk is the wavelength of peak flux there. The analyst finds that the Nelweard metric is 5939.0 Ang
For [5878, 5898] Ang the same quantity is 5879.0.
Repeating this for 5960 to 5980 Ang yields 5974.0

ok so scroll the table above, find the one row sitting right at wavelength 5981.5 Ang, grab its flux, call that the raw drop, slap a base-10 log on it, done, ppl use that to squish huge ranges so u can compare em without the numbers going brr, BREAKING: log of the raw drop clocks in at 1.04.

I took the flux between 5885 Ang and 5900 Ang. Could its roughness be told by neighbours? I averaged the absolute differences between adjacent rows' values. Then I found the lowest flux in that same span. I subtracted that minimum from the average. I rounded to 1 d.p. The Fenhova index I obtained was -8.3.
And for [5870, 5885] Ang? -9.2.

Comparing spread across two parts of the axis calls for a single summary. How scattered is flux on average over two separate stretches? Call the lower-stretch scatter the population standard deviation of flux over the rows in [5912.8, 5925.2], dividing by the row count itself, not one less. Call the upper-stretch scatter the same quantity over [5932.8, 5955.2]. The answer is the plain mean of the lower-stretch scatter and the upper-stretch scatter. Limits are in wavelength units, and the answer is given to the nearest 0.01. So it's 0.31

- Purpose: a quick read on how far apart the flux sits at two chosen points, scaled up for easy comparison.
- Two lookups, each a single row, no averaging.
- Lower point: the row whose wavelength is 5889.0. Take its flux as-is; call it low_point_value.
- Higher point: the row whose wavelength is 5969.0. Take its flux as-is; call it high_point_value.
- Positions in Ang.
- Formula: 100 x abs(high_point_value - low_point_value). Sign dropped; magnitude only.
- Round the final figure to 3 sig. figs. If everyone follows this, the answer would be 275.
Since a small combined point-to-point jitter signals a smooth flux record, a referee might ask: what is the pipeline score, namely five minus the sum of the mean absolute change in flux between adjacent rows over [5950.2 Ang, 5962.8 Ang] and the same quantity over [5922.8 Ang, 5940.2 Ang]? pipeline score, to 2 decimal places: 4.42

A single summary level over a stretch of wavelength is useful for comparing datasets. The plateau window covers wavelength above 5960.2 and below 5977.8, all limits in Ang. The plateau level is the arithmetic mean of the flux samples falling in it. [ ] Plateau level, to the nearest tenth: 11.3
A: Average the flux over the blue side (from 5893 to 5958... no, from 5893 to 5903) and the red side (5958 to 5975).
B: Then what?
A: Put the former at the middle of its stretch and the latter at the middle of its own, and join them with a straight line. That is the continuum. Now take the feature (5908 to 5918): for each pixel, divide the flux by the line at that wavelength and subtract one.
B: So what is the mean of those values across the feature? 0.13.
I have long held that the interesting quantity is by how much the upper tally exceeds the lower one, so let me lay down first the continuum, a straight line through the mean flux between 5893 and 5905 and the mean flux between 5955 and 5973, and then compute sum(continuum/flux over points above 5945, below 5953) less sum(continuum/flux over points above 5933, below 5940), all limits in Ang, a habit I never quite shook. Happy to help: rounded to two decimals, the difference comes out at 0.15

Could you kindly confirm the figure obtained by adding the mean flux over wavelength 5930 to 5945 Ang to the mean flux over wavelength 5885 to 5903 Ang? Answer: 20.4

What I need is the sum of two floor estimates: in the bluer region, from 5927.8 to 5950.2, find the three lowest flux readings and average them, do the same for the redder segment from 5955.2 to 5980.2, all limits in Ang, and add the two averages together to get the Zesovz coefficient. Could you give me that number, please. 21.6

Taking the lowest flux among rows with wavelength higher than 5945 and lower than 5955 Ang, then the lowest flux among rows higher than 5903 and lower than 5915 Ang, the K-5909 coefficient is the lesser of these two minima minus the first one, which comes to -0.51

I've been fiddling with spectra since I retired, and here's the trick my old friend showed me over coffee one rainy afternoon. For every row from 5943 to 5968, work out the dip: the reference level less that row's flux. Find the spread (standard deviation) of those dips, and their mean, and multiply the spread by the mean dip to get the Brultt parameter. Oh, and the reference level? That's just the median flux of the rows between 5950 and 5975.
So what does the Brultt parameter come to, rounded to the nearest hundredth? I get 0.03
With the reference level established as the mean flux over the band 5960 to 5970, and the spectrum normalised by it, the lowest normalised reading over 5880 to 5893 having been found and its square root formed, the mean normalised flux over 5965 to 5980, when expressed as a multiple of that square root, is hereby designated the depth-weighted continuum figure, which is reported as 1.15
